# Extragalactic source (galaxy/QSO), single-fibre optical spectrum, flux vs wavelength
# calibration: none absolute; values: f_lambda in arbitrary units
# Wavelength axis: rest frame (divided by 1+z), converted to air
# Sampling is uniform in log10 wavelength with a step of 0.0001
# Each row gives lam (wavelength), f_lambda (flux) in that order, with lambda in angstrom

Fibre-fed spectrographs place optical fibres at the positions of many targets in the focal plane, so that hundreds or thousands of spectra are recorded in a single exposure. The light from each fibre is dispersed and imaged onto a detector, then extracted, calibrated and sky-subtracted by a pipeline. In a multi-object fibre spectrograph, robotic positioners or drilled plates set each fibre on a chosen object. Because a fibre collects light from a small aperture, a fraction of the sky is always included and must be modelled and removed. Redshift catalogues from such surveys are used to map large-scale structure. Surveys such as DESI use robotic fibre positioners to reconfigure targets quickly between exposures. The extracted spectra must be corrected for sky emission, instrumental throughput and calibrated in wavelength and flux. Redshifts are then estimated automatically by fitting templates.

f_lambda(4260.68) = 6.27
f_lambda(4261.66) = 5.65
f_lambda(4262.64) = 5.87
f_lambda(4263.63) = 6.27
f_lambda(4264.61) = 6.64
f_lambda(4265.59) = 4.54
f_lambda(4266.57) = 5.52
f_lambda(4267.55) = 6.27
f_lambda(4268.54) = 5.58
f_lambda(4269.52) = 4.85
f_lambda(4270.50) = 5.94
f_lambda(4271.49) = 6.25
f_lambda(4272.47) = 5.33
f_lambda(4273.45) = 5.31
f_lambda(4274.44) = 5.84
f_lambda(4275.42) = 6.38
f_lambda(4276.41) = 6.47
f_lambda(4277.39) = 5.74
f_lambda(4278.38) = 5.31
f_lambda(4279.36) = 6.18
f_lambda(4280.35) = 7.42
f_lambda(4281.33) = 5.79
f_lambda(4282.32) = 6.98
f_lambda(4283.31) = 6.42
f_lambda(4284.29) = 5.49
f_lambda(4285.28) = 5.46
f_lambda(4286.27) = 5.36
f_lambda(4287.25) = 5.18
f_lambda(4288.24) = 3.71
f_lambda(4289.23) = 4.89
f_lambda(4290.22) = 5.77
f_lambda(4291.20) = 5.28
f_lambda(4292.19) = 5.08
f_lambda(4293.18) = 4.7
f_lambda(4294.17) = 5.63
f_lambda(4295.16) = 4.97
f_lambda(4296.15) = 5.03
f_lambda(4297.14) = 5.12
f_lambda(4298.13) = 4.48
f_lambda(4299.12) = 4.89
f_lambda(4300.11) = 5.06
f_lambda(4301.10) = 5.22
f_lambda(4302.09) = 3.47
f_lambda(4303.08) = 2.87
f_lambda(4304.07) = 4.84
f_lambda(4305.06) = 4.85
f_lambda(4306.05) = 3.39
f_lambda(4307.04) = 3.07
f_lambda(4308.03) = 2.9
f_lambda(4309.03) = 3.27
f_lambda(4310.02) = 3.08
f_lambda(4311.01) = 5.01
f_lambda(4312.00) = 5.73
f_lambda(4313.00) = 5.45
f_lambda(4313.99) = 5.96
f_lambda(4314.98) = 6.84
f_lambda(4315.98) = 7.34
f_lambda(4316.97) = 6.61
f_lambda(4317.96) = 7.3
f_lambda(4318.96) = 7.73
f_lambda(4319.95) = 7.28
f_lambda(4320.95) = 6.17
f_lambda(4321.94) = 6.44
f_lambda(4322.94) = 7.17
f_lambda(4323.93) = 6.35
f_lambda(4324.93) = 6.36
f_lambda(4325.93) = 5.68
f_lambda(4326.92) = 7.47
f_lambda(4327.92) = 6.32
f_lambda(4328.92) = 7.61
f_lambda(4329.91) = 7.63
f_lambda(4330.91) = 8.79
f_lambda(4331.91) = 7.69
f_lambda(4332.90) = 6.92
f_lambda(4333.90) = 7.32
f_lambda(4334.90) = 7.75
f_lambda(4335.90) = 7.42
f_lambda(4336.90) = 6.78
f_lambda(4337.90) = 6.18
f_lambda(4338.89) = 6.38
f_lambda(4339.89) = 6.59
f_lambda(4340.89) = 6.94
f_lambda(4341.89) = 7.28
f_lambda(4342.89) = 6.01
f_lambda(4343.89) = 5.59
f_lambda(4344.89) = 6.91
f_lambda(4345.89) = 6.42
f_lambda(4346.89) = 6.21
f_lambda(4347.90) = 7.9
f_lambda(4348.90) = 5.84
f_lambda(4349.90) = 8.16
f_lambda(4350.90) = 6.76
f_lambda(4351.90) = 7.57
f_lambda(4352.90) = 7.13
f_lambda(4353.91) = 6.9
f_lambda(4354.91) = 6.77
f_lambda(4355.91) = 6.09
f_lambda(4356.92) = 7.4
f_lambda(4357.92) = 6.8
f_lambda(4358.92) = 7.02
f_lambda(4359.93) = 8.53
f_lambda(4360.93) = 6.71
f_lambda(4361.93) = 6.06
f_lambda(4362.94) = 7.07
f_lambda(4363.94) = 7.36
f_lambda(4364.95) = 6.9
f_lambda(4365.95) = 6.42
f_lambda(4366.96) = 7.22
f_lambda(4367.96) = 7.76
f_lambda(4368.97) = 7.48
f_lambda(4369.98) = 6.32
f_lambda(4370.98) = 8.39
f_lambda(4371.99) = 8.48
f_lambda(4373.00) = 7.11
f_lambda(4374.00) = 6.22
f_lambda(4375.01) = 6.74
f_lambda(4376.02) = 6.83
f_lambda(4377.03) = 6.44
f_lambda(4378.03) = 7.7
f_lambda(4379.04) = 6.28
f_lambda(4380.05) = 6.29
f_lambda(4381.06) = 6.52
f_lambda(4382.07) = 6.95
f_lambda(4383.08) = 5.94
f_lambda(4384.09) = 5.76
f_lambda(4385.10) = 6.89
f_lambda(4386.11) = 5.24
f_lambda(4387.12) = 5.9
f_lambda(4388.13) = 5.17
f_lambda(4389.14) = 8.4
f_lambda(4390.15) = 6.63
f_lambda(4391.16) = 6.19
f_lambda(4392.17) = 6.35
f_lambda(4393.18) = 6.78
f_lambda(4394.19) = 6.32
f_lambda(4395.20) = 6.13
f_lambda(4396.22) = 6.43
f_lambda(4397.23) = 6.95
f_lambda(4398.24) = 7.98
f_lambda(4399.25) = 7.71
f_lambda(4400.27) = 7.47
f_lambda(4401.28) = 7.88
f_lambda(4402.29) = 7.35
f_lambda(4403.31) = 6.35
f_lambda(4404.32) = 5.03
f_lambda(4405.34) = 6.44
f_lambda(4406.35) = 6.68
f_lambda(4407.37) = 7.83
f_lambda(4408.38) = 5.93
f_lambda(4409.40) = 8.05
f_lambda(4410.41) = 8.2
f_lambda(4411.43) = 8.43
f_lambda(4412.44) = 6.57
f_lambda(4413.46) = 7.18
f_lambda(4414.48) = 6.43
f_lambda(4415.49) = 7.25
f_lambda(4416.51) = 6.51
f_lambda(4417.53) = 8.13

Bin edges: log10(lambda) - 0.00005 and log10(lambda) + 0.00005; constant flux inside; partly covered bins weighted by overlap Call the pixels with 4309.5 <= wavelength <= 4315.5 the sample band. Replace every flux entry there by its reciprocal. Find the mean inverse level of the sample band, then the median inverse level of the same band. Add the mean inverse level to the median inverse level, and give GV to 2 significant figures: 0.38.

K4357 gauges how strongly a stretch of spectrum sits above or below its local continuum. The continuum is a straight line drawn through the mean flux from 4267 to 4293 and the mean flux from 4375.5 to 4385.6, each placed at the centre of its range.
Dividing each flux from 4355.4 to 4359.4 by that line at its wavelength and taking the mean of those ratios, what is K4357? 1.07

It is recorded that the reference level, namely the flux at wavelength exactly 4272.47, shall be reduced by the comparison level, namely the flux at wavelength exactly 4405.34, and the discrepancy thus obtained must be -1.1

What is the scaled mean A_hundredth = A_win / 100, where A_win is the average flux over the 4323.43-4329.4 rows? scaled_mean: 0.066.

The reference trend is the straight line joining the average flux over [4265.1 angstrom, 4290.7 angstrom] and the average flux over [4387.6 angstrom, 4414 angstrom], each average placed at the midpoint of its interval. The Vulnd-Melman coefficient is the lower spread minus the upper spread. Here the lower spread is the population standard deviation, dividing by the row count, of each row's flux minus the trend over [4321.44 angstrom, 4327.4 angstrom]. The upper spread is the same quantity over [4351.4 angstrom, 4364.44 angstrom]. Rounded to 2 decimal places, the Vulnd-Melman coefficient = -0.03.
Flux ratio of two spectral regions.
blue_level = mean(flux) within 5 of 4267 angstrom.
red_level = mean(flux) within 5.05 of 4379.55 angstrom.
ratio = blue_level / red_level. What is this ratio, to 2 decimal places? 0.88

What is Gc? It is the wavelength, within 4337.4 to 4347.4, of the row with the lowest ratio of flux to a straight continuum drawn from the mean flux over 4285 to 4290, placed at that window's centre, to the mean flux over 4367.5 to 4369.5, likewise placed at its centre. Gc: 4343.89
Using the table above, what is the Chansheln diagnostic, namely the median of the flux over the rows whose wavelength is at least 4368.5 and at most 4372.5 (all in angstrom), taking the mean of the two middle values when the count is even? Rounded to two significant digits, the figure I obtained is 7.9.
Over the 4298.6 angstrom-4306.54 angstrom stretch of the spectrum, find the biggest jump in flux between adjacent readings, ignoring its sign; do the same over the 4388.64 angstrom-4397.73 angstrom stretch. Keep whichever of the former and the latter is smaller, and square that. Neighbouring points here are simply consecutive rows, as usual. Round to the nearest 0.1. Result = 3.1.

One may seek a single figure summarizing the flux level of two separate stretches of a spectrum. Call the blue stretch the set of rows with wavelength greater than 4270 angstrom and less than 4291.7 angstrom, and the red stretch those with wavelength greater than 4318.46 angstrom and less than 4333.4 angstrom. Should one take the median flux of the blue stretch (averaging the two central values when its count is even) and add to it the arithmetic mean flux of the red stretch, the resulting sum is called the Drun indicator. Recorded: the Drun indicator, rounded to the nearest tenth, 12.8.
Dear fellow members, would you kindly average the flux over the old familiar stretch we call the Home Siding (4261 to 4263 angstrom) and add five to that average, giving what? 10.8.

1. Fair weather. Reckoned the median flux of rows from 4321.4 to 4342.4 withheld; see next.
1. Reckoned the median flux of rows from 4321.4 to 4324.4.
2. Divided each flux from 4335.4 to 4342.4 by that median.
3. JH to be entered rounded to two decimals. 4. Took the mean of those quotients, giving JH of 1.06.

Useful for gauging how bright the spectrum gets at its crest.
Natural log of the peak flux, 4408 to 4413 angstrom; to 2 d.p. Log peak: 2.13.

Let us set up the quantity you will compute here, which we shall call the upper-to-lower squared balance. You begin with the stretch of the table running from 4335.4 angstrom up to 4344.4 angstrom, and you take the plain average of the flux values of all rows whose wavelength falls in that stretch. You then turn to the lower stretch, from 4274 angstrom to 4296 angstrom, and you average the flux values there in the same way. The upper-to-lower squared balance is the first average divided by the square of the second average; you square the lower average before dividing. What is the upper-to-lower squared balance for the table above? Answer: 0.21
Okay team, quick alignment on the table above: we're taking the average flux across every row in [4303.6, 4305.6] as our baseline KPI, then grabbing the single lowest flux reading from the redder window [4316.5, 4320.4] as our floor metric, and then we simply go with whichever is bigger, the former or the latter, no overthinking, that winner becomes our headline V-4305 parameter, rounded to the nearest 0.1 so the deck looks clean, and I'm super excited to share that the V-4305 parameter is 6.6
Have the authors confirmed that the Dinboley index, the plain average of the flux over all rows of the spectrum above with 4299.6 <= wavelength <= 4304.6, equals 4.3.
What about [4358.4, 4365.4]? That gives 7.1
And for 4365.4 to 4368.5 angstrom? 7.1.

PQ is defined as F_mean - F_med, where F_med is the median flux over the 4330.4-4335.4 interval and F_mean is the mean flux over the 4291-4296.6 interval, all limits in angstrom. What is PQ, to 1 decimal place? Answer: -2.6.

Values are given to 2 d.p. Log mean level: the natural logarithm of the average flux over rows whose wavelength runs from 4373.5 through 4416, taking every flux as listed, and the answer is 1.91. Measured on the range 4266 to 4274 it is 1.73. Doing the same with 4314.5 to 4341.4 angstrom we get 1.95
